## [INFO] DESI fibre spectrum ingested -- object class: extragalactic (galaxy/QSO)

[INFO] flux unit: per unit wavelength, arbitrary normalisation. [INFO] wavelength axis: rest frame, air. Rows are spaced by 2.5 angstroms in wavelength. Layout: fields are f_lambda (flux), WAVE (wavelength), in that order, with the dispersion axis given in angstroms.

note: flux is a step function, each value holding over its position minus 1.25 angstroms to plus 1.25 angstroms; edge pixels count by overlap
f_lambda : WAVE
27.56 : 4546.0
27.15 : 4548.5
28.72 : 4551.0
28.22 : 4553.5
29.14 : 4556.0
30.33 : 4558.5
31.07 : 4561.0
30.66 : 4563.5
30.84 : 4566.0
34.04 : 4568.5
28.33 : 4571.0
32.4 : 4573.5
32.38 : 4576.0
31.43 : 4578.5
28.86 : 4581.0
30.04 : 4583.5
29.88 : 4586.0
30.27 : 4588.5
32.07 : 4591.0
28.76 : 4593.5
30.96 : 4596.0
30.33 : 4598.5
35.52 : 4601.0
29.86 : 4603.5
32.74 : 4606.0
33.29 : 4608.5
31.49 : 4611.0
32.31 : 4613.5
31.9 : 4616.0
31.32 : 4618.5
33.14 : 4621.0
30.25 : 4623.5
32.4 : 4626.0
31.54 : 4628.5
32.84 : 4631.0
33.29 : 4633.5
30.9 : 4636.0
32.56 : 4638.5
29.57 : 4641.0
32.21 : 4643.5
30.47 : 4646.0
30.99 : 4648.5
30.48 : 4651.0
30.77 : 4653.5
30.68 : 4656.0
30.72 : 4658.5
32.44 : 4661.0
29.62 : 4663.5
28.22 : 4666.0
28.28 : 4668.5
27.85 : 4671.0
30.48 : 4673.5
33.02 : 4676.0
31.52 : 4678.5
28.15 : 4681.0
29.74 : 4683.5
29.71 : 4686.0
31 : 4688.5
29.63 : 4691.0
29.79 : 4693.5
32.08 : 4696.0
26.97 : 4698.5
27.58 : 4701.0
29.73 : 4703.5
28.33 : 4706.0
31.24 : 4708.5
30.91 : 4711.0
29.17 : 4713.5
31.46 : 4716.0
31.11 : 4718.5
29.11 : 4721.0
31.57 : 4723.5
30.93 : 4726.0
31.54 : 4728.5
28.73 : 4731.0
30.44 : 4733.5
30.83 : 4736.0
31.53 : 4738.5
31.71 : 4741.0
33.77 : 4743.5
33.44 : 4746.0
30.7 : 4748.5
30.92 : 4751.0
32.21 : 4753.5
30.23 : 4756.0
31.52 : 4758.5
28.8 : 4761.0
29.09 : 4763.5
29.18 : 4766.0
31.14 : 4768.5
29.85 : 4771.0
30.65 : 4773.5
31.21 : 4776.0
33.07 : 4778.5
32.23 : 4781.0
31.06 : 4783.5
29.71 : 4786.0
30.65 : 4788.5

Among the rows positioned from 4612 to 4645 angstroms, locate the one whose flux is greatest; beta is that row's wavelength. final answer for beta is 4633.5 angstroms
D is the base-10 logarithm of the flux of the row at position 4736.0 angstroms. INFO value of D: 1.49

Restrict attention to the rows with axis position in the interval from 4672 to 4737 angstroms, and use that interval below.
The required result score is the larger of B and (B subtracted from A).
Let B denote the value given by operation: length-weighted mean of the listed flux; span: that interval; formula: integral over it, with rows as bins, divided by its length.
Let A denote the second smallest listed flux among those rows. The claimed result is 30.2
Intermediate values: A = 27.58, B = 30.2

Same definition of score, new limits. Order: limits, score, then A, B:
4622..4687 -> 30.7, 28.15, 30.7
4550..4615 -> 30.9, 28.33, 30.9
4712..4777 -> 30.8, 28.8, 30.8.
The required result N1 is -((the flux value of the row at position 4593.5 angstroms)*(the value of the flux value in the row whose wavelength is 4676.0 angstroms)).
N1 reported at -950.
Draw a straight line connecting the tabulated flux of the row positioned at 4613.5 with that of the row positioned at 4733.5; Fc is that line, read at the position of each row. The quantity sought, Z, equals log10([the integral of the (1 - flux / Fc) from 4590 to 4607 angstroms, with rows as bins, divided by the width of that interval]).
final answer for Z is -1.47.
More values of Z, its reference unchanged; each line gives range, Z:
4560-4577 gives -1.31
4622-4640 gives -2.58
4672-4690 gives -1.60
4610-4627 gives -1.90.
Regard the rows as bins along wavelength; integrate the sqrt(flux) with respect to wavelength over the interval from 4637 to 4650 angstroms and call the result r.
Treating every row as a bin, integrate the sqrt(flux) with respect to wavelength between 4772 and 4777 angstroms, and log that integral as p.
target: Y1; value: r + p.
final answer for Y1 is 100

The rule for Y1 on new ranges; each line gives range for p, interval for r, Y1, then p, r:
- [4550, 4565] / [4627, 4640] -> 156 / 82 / 73.7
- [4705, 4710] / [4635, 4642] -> 66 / 27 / 39.0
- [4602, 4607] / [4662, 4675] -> 98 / 28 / 70.0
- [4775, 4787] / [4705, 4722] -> 161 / 67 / 93.5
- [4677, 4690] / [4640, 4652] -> 138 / 71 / 66.6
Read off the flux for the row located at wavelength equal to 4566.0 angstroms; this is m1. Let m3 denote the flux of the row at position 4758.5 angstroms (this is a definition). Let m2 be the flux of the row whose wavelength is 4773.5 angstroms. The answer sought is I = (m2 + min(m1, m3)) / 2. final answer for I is 30.7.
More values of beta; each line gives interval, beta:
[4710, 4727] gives 4723.5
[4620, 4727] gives 4633.5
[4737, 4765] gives 4743.5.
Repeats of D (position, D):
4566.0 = 1.49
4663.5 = 1.47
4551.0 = 1.46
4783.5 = 1.49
